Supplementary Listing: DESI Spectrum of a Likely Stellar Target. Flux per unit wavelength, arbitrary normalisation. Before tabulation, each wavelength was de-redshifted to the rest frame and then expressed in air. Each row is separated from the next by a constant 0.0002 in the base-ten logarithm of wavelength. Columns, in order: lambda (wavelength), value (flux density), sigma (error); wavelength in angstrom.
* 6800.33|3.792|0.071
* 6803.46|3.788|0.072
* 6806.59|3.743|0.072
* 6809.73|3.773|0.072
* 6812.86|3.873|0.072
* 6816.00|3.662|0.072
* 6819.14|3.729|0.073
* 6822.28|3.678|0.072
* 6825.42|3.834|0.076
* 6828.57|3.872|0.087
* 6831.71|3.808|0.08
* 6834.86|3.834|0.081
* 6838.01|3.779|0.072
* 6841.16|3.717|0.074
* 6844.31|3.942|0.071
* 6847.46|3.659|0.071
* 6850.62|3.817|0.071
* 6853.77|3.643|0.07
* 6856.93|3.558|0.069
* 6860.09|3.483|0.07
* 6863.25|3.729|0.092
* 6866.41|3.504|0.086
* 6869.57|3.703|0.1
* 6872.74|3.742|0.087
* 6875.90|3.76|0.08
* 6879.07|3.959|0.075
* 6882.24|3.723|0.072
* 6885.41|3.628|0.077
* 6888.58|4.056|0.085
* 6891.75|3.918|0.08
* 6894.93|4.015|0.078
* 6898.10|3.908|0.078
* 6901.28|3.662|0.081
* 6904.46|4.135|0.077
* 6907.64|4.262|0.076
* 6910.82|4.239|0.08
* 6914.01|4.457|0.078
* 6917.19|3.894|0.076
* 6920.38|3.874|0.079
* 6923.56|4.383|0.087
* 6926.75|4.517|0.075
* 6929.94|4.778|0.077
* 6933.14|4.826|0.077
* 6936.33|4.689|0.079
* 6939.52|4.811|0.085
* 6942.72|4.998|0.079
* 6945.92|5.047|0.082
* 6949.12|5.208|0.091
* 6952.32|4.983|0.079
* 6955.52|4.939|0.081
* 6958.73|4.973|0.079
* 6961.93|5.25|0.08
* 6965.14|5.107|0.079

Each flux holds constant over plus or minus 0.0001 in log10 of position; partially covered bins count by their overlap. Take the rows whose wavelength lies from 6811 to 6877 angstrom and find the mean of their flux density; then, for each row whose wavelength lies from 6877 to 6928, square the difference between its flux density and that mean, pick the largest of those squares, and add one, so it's 1.62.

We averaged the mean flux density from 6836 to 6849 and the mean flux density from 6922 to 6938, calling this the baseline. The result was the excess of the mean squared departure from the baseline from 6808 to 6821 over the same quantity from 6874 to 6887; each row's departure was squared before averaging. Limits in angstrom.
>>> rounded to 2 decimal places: 0.00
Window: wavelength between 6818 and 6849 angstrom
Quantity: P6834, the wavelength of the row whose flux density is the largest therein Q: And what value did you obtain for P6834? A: 6844.31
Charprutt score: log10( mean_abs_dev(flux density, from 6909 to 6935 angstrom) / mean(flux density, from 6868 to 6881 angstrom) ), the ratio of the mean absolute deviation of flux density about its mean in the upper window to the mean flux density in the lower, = -1.14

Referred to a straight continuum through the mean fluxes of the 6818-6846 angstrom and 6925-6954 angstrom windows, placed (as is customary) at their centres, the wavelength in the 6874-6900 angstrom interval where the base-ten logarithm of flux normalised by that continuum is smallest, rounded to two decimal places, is 6885.41 angstrom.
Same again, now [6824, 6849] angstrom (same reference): 6847.46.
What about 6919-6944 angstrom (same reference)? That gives 6920.38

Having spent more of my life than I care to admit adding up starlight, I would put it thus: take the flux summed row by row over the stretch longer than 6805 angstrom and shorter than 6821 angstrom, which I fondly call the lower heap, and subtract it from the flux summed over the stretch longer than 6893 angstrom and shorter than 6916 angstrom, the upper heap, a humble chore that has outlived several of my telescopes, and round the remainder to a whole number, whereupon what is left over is 10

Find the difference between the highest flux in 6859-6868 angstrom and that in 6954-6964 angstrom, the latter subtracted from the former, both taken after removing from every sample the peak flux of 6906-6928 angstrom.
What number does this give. -1.5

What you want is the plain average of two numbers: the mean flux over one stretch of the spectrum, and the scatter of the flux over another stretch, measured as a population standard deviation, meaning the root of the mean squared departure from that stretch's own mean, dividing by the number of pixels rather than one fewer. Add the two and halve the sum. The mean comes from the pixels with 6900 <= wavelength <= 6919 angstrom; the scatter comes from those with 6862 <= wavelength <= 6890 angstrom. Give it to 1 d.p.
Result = 2.1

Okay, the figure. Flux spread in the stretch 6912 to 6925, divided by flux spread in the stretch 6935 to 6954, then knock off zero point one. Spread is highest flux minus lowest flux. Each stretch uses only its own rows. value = 1.02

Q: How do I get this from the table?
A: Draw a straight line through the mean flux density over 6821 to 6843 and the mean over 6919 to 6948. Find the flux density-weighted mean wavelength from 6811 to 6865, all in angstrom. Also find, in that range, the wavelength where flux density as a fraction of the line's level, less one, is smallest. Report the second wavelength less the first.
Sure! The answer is 22.3 angstrom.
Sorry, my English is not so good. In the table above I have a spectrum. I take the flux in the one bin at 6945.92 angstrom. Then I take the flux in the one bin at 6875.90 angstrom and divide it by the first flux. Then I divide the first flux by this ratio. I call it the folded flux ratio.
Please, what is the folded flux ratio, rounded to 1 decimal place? 6.8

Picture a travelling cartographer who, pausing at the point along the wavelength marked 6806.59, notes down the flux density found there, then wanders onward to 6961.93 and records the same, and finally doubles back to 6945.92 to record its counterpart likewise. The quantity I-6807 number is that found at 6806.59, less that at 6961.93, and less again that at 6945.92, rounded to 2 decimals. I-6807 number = -6.55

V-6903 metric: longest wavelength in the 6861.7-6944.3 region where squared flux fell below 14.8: 6901.28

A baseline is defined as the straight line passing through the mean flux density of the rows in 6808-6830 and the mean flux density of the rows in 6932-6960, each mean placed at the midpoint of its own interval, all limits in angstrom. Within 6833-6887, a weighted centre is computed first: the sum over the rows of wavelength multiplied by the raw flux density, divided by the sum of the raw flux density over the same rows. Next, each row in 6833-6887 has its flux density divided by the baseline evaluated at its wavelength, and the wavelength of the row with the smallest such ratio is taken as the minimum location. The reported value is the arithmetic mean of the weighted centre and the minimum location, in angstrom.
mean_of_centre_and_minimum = 6872.7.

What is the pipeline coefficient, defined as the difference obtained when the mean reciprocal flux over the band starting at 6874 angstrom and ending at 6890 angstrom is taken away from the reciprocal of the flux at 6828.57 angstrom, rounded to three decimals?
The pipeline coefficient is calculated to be -0.004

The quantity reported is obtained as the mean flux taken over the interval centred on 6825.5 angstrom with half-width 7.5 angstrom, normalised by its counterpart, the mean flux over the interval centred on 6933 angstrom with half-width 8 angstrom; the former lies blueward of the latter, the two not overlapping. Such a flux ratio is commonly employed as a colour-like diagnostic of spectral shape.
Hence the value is 0.80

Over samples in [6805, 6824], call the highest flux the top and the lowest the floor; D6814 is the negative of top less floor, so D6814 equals -0.2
